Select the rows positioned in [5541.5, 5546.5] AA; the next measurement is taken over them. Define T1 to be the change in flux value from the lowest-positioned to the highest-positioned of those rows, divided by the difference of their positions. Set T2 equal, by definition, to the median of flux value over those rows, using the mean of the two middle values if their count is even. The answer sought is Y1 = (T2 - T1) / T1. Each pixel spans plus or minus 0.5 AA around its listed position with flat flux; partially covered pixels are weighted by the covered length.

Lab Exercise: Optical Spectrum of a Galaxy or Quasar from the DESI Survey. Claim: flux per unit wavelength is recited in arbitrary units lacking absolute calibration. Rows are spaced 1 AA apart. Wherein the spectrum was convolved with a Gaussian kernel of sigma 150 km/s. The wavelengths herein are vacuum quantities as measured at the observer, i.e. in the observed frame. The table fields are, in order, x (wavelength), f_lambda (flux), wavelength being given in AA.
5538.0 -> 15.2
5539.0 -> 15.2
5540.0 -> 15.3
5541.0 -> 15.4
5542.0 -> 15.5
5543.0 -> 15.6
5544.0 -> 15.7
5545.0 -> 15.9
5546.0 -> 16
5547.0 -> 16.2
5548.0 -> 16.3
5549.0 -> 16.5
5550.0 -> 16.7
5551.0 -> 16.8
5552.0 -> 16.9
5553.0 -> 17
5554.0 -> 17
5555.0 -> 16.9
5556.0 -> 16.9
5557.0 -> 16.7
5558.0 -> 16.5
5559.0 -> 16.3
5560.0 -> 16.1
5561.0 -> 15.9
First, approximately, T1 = 0.125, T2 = 15.7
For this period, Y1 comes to 125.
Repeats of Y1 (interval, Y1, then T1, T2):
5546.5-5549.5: 108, 0.150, 16.3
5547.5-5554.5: 143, 0.117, 16.8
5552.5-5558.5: -170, -0.100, 16.9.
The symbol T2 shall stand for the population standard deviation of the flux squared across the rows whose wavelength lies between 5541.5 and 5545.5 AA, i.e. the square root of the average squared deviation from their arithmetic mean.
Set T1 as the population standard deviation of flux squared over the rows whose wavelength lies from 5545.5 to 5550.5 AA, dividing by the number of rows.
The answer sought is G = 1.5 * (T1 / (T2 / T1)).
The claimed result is 20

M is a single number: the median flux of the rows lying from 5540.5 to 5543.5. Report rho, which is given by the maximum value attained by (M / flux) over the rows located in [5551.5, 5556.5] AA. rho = 0.92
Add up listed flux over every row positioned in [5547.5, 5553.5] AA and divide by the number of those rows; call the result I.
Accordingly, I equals 16.7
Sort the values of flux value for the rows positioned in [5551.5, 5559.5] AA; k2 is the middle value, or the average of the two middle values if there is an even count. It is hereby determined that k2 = 16.9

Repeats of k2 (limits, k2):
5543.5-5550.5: 16.2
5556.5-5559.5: 16.5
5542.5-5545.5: 15.7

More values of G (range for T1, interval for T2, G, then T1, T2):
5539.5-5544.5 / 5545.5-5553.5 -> 3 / 4.4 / 11.1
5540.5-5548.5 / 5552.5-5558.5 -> 24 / 9.7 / 6.0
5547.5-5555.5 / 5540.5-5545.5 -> 17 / 7.8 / 5.4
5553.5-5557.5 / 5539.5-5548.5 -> 2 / 3.7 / 10.5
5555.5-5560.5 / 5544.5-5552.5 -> 11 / 9.3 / 11.4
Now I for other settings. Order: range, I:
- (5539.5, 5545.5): 15.6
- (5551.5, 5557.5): 16.9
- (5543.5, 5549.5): 16.1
